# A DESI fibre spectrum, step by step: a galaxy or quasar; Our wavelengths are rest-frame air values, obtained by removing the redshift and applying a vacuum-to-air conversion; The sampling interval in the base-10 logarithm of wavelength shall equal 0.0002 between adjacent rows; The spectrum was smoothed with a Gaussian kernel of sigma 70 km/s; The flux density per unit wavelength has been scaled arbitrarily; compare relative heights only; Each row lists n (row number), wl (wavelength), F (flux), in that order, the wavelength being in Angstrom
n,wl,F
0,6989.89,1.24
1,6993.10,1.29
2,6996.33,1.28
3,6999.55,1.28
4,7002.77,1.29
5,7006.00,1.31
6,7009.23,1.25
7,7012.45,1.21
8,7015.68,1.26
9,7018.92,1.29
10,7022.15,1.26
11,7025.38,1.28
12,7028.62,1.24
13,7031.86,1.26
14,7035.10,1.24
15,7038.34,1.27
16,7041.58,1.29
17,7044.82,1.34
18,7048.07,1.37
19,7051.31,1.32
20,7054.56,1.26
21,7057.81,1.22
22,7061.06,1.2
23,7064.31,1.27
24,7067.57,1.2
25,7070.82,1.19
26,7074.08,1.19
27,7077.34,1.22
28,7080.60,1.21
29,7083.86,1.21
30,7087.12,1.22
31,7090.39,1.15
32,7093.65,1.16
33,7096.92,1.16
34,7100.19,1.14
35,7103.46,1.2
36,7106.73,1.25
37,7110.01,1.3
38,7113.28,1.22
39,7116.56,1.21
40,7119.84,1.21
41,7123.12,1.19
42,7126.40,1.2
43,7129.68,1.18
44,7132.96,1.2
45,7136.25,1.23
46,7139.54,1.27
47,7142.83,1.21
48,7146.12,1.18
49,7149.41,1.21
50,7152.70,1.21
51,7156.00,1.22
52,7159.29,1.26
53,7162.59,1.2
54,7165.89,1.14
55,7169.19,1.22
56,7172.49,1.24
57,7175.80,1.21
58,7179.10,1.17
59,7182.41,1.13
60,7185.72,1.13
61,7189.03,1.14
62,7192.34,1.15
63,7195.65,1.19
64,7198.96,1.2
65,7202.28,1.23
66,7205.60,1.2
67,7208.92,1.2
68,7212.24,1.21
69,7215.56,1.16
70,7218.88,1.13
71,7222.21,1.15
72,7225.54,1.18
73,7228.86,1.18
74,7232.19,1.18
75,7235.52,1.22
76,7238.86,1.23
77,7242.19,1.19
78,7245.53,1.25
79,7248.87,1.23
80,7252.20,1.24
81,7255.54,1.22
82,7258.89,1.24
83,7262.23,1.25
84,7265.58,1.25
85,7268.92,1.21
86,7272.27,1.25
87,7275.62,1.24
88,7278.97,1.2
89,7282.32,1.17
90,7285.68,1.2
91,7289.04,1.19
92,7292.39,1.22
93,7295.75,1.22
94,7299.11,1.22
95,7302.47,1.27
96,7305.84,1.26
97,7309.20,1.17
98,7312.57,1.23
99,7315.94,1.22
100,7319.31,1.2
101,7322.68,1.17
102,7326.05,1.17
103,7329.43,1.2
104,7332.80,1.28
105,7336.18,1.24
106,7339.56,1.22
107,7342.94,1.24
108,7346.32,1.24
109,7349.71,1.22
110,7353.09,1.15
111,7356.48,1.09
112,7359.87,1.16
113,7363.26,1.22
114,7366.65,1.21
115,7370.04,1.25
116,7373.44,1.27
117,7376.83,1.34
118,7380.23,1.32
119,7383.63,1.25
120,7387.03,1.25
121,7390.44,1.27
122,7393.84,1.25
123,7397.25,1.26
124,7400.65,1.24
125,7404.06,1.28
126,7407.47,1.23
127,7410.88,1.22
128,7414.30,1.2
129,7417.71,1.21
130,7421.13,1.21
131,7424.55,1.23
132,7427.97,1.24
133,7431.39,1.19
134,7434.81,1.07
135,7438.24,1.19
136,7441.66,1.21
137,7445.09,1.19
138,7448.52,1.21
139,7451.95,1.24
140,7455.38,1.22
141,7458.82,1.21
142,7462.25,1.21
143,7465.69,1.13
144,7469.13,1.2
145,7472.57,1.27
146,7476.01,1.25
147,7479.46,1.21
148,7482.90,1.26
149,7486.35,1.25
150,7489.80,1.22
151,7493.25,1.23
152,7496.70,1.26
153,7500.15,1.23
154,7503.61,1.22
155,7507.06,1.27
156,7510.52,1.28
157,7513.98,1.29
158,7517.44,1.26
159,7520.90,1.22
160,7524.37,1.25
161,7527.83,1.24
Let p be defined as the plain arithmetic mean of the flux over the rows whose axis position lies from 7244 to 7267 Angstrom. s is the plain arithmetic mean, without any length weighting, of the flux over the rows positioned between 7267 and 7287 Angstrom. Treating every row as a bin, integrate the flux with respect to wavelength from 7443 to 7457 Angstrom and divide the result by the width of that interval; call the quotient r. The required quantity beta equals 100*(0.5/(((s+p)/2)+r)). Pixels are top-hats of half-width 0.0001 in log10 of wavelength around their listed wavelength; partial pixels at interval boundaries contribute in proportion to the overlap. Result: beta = 20.49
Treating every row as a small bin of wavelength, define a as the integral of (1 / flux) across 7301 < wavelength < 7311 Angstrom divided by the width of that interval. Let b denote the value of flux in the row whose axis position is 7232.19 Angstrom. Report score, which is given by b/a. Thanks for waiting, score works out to 1.45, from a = 0.812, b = 1.18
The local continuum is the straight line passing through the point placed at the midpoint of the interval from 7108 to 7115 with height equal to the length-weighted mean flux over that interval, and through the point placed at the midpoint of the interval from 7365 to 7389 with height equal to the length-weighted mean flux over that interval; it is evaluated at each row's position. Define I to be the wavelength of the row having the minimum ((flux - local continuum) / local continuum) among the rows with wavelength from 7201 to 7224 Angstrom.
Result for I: 7218.88 Angstrom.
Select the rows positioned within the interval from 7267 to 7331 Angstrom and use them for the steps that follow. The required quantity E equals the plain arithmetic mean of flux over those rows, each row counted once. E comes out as 1.21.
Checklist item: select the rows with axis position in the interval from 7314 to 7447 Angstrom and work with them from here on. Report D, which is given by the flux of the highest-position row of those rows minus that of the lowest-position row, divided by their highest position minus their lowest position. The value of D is -0.0002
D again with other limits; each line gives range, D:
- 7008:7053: 0.0017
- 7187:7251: 0.0015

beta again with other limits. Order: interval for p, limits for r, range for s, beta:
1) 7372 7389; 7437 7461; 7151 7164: 20.28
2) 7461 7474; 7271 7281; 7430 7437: 20.89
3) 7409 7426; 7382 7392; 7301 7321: 20.20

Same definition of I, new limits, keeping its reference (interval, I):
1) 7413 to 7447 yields 7434.81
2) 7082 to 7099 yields 7090.39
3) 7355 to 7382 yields 7356.48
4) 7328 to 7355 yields 7353.09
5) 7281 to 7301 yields 7282.32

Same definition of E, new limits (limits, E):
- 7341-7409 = 1.24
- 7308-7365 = 1.20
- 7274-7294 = 1.20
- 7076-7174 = 1.21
